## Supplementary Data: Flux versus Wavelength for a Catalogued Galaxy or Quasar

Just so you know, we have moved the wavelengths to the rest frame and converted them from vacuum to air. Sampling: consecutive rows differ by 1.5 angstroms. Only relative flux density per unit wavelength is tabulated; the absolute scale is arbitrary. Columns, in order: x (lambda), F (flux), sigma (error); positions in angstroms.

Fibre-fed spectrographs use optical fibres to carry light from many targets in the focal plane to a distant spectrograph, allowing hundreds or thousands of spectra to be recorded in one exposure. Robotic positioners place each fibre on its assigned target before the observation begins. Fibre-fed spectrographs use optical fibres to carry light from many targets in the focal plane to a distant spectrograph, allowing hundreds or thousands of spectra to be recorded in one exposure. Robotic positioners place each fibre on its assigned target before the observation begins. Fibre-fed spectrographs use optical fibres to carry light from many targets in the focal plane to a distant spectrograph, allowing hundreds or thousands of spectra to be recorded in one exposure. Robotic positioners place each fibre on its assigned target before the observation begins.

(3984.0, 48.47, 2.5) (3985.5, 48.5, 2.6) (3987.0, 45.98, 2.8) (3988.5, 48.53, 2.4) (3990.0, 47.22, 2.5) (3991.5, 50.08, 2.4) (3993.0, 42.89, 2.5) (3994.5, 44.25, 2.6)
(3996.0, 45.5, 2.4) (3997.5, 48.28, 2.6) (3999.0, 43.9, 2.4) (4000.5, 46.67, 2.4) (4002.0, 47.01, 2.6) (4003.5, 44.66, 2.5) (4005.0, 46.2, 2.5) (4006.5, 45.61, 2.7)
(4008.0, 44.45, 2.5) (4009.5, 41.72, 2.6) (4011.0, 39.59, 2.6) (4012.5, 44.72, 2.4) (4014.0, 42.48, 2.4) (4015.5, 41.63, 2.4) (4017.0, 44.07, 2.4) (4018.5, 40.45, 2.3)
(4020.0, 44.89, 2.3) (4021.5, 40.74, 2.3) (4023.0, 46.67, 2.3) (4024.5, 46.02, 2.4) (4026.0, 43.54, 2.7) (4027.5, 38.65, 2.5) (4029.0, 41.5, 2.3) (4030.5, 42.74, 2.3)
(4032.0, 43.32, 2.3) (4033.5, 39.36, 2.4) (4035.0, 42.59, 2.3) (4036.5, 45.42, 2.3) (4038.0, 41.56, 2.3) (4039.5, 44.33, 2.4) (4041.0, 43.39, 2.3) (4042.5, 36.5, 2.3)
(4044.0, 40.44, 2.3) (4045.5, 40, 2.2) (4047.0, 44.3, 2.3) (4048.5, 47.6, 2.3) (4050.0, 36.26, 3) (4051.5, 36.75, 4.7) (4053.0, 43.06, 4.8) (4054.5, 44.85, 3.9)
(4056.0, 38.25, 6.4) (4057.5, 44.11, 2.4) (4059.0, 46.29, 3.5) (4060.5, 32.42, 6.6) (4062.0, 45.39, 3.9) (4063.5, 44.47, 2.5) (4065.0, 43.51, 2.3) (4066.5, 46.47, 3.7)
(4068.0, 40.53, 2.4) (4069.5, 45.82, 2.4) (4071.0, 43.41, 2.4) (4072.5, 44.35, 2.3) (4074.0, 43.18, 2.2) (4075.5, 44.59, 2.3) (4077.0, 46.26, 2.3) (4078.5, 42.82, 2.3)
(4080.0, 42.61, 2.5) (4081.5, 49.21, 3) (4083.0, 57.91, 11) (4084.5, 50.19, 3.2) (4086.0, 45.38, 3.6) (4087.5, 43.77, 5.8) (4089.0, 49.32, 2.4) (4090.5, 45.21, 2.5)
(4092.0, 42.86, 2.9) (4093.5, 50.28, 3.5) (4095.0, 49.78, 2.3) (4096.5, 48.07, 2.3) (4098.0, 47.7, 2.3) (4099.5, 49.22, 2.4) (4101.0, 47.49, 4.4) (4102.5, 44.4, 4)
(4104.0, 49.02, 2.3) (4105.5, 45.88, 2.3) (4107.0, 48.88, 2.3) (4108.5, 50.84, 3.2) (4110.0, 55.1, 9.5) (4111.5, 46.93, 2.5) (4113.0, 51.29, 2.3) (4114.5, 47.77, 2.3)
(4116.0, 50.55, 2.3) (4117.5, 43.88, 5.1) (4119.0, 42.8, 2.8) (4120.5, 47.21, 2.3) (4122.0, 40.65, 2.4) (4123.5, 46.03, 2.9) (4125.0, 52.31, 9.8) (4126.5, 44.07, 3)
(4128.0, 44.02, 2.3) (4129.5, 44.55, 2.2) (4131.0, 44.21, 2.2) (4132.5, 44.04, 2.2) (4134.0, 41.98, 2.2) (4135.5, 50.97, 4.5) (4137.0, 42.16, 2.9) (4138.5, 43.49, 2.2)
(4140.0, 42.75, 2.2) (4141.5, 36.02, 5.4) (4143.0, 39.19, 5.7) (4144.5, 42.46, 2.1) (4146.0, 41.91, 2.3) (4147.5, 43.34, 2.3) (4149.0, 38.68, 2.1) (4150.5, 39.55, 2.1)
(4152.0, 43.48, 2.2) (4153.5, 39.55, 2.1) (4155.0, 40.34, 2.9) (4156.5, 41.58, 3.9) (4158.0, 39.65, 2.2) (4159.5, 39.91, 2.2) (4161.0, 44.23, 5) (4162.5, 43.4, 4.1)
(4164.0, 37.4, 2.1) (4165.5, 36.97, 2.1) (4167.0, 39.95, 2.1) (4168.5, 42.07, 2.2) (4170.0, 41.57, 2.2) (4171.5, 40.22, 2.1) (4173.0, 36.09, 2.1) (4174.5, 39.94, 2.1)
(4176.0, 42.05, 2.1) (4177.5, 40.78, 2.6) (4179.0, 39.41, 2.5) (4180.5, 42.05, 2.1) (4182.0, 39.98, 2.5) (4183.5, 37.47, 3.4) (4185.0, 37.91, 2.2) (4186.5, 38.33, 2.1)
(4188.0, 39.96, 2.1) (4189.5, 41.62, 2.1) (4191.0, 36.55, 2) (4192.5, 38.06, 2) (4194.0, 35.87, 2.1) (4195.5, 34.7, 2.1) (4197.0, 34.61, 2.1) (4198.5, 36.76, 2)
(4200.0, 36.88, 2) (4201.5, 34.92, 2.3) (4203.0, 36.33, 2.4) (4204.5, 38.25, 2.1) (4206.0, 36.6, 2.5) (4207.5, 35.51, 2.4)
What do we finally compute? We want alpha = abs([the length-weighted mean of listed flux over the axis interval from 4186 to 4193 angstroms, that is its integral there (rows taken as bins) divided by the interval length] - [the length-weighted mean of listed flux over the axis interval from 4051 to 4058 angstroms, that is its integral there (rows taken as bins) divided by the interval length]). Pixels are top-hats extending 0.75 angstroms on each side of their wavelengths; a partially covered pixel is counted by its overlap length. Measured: 2.5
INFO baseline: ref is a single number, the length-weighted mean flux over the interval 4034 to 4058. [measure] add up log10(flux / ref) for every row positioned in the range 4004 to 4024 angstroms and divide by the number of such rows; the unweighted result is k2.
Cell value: 0.015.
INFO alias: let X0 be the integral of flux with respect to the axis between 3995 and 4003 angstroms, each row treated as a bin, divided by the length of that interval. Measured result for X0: 46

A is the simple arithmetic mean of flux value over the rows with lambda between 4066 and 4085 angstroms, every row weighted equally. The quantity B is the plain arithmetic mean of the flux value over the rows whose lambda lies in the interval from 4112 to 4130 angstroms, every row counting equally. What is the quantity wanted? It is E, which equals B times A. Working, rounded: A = 46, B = 46.3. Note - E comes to 2126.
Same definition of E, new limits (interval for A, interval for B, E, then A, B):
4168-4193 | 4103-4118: 1943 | 40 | 49.0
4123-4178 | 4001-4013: 1855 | 42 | 44.2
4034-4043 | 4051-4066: 1773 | 42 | 41.9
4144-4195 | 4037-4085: 1742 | 40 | 43.5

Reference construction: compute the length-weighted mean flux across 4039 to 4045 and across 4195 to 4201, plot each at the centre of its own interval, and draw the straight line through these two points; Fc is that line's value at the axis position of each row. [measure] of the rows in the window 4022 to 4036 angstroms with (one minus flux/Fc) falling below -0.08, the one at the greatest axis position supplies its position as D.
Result 4024.5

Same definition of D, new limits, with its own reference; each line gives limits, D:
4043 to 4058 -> 4057.5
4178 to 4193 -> 4189.5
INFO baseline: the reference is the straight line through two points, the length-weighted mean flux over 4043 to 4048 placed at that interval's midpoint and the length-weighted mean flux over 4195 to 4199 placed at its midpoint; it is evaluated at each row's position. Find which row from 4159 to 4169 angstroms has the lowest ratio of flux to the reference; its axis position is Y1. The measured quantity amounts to 4165.5 angstroms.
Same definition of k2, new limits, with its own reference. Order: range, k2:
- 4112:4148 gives 0.026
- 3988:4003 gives 0.045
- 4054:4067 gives 0.008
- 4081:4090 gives 0.070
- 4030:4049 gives 0.006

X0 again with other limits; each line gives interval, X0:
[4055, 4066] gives 42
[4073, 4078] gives 45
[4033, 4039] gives 42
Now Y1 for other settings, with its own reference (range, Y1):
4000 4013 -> 4011.0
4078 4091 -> 4080.0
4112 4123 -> 4122.0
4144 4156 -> 4149.0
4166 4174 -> 4173.0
